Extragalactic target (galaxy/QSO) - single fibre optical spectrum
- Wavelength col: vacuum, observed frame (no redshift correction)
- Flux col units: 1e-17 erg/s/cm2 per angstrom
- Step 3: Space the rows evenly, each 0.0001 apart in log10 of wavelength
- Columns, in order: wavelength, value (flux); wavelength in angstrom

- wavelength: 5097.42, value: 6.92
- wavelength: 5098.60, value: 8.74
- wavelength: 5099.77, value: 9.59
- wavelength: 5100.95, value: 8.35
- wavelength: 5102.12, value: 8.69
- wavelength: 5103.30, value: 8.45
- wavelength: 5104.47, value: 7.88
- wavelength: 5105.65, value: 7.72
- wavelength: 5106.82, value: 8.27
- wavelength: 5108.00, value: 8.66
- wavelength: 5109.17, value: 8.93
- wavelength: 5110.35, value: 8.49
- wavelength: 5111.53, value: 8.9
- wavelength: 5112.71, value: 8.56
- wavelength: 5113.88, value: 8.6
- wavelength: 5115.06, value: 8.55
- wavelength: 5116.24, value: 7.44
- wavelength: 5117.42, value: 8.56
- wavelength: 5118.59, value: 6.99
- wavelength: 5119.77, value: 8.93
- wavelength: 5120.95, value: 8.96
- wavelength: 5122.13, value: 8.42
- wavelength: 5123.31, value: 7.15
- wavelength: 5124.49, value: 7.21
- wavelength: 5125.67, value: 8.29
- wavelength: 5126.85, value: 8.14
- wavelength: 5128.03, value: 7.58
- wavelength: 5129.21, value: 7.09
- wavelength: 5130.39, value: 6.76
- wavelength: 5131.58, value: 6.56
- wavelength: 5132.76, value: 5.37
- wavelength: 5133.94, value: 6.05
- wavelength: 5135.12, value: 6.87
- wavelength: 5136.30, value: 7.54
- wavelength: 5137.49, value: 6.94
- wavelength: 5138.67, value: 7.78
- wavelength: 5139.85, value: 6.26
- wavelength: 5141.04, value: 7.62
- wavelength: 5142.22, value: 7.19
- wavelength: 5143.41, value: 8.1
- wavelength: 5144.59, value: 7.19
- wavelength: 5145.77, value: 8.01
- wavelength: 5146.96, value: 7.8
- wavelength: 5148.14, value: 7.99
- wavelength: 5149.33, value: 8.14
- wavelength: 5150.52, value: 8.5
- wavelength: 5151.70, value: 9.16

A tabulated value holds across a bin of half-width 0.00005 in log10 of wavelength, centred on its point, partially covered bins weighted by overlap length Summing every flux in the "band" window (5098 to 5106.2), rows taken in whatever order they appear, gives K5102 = 59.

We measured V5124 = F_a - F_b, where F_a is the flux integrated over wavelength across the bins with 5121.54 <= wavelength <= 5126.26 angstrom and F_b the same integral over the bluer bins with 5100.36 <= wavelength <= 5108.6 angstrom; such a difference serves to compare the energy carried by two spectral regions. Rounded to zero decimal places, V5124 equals -32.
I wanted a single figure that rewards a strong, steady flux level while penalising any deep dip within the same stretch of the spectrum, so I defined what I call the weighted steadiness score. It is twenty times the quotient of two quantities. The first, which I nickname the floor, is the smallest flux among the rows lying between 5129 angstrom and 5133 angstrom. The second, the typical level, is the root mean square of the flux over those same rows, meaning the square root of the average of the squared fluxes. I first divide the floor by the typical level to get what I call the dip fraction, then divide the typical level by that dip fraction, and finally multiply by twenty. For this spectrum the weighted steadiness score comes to 156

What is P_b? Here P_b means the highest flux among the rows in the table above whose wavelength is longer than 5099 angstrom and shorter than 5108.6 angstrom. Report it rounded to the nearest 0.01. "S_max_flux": 9.59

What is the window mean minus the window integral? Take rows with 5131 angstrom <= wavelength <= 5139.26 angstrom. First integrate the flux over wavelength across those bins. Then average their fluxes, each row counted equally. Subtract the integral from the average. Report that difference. -49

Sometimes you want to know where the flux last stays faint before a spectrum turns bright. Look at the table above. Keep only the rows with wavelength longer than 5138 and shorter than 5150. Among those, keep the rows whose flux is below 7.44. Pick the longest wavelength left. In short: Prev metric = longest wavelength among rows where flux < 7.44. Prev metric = 5144.59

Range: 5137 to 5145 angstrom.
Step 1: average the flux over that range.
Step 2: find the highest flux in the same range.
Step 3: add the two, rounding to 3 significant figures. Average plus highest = 15.4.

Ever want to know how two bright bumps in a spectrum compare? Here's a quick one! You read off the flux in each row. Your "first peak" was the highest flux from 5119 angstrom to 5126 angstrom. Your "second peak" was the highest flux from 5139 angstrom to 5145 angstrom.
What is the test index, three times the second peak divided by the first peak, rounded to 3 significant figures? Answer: 2.71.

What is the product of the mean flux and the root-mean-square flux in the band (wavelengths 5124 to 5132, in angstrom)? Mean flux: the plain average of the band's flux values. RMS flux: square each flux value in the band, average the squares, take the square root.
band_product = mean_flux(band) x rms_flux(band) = 55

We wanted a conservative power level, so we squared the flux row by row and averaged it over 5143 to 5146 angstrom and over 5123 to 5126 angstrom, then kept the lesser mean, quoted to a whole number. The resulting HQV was 57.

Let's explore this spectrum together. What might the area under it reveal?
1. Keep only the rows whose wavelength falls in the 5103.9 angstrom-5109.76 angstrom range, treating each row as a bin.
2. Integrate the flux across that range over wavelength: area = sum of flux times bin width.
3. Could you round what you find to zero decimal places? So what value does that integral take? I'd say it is 49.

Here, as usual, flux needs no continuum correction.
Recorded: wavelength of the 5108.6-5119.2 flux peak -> 5109.17 angstrom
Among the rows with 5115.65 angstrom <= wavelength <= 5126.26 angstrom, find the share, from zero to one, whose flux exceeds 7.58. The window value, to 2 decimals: 0.56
